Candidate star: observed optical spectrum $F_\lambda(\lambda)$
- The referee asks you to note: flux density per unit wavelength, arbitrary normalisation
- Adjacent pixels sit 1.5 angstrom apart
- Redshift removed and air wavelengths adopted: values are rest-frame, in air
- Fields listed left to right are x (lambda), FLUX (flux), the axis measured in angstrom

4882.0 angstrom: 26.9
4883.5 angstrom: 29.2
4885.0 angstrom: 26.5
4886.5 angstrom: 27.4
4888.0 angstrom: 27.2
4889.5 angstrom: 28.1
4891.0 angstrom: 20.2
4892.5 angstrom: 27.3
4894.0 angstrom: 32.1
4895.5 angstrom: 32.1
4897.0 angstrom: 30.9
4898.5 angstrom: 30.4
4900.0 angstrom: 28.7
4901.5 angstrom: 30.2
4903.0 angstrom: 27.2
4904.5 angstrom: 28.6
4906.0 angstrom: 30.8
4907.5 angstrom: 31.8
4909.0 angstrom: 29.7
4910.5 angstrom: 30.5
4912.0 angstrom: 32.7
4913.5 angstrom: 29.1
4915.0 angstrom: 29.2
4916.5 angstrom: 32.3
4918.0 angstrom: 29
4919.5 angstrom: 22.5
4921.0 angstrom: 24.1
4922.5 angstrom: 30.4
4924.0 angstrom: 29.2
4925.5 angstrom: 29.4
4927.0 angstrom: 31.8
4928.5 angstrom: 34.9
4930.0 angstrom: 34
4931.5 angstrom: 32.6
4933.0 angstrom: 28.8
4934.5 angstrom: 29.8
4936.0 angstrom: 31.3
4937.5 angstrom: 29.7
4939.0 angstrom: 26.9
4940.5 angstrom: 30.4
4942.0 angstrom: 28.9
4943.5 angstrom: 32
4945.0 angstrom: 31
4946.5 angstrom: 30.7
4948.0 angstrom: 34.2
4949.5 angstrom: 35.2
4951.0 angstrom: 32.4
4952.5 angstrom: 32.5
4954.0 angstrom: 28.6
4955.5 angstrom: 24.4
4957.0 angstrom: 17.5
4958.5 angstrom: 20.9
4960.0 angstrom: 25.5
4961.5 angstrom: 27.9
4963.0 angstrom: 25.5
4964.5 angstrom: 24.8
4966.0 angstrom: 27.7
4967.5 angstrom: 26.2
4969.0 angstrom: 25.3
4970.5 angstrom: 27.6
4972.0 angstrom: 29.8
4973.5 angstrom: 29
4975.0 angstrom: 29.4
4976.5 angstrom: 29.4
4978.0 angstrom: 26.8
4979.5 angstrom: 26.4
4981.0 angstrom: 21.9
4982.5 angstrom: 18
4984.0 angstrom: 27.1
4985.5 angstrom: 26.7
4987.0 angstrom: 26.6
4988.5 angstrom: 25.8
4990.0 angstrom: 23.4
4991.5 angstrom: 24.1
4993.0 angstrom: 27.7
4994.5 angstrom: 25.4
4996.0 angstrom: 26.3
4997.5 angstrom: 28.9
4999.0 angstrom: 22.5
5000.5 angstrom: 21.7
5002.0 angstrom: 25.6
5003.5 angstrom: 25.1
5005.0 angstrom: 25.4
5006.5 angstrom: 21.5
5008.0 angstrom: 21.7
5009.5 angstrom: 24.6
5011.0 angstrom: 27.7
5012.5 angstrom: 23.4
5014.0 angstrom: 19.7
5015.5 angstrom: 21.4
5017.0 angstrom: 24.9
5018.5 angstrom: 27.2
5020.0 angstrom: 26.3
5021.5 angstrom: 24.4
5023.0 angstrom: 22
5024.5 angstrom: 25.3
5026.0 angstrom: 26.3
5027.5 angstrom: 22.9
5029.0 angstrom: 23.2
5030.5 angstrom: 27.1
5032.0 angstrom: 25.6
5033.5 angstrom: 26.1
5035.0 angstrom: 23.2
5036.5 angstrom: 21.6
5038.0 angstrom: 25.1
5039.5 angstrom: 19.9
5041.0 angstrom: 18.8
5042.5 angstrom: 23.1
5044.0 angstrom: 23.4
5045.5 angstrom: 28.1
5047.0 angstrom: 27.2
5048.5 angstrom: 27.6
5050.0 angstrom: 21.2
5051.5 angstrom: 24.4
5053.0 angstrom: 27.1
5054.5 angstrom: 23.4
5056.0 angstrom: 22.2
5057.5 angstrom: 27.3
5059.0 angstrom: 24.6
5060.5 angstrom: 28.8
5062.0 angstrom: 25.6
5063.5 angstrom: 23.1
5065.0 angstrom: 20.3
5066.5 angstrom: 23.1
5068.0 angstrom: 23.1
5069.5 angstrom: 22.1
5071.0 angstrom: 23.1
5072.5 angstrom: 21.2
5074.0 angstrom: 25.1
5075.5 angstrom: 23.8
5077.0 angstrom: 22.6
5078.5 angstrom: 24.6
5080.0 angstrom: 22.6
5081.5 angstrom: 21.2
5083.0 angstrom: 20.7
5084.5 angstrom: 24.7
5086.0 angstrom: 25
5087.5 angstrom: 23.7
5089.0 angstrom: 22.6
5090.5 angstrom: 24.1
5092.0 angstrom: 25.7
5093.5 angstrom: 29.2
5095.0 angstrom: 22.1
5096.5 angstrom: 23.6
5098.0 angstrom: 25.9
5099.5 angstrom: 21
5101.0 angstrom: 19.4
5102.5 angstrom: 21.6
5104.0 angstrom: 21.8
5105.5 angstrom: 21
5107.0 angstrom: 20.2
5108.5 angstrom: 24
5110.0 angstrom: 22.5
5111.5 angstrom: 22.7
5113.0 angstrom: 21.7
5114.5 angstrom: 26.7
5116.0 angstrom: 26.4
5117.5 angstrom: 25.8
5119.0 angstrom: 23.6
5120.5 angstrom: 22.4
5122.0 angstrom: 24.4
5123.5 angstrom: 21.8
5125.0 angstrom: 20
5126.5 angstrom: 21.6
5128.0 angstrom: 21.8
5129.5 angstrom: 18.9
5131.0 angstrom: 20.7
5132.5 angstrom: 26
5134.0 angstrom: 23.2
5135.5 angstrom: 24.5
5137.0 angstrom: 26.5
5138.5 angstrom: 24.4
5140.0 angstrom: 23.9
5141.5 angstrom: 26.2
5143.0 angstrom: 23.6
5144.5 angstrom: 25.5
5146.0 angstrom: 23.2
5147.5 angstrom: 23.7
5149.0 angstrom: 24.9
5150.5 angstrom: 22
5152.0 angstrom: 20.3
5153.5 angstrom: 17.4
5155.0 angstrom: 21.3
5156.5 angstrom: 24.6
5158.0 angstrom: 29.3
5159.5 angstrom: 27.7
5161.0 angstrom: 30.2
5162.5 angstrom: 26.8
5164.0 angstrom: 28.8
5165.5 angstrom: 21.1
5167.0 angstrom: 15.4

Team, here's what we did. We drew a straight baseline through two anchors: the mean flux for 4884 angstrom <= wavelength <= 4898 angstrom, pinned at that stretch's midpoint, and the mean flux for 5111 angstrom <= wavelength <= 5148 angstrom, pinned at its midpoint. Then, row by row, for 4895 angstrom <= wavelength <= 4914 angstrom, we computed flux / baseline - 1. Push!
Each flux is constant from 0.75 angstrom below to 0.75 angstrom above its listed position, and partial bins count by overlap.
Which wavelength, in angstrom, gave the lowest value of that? 4903.0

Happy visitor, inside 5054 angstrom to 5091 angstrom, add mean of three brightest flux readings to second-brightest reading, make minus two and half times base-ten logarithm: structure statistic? -4.34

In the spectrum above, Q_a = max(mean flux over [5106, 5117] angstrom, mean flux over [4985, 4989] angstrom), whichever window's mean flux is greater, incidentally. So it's 26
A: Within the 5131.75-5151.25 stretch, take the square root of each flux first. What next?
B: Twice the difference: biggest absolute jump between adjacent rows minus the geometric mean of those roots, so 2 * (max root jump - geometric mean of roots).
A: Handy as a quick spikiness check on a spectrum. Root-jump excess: -9.3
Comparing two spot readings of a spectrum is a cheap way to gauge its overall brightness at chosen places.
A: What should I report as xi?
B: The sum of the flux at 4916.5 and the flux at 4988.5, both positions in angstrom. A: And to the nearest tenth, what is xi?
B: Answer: 58.1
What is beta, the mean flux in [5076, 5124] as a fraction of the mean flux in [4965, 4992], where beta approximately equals 0.89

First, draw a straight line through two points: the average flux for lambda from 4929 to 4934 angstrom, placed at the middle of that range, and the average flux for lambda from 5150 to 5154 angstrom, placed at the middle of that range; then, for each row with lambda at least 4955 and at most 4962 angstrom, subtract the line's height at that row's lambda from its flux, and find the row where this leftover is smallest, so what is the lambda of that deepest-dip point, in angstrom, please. 4957.0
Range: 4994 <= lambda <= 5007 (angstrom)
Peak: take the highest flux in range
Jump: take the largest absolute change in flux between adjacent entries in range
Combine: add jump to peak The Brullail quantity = 35.3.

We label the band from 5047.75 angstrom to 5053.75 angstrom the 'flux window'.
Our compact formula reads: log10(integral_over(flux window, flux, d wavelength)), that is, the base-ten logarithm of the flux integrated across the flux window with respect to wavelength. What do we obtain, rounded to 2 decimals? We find 2.18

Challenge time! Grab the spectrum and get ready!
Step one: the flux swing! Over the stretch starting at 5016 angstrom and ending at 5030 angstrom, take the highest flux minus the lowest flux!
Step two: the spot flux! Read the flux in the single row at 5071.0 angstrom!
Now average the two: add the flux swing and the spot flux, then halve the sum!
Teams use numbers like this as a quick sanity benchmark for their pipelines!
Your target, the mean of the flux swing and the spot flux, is 14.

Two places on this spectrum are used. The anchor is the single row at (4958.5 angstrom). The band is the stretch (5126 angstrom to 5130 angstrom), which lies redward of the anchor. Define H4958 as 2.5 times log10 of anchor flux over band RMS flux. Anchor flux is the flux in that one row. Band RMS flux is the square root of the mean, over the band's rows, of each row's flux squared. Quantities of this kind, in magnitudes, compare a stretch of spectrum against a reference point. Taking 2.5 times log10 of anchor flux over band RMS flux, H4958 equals 0.00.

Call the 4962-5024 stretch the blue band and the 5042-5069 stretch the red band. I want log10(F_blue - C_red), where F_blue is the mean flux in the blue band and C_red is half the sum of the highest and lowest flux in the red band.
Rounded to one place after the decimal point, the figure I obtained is -0.2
